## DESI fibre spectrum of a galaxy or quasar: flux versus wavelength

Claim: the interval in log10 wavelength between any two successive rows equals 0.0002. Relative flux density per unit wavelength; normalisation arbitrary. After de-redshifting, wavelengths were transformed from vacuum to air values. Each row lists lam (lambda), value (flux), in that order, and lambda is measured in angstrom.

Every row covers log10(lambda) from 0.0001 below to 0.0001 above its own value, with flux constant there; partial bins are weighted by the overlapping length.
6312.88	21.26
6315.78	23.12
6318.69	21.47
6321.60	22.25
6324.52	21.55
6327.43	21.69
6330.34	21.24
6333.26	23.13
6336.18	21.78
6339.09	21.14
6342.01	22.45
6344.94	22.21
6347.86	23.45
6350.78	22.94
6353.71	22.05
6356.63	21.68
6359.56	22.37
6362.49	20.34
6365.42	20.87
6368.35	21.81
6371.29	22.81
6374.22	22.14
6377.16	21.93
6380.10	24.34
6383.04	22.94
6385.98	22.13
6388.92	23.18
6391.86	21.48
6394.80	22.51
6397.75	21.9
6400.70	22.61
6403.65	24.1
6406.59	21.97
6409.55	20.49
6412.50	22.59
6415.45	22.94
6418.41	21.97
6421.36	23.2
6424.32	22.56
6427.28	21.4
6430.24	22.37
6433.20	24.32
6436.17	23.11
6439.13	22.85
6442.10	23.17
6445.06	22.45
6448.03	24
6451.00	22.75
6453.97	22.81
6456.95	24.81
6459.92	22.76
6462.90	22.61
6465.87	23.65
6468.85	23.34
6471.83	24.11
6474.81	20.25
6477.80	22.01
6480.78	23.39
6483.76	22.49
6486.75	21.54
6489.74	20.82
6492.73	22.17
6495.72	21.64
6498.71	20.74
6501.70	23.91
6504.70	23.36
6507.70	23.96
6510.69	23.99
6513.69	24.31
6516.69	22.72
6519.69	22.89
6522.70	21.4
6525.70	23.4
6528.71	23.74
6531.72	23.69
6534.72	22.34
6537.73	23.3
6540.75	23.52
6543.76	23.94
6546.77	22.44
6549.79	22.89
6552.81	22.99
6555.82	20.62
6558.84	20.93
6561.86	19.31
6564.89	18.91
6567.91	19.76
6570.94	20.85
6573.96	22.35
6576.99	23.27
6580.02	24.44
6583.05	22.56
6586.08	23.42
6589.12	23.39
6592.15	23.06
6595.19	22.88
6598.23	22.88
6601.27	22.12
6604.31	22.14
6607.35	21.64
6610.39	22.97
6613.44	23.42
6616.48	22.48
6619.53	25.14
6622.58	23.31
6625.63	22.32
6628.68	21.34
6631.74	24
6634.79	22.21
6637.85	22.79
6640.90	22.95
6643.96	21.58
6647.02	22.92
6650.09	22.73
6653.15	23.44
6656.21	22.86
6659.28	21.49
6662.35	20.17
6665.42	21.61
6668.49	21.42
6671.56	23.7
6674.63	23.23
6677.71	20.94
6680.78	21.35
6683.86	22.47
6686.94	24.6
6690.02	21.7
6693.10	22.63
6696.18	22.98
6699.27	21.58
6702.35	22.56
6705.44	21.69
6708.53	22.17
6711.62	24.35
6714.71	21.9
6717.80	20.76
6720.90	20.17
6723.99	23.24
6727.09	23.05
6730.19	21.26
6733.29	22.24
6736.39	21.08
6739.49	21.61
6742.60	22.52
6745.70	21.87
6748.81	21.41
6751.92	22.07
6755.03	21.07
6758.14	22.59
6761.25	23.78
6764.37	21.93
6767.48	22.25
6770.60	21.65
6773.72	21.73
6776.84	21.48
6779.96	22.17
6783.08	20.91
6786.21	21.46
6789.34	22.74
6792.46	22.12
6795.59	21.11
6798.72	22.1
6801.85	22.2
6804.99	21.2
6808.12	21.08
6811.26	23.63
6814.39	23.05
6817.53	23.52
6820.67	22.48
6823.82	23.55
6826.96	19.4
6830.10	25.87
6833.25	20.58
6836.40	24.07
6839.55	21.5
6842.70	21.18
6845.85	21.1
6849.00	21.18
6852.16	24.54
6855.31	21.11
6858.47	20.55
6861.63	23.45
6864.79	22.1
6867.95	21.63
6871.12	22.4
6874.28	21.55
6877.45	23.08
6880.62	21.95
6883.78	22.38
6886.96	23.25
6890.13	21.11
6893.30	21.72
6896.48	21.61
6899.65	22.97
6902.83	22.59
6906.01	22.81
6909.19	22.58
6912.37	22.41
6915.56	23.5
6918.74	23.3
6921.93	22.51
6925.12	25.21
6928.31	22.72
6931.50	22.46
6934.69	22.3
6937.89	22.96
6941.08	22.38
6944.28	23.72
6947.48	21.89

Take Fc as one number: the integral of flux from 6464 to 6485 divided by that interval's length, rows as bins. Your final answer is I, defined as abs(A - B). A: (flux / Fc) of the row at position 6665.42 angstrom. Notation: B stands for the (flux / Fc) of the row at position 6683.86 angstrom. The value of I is 0.04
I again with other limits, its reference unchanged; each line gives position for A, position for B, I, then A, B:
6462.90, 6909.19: 0.00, 0.99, 0.992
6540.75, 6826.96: 0.18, 1.03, 0.852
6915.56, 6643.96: 0.08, 1.03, 0.948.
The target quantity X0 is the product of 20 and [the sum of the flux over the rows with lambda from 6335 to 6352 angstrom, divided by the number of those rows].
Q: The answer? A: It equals 447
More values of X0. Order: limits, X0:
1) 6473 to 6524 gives 449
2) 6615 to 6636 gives 459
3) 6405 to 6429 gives 443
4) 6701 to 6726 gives 442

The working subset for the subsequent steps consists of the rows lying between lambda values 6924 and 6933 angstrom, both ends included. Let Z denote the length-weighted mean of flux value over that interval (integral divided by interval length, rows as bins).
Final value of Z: 23.4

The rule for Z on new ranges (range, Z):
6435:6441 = 23.0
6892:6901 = 22.1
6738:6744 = 22.0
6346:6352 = 23.2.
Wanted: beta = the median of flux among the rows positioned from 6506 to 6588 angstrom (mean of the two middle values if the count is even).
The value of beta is 22.9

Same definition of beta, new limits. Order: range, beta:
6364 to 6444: 22.6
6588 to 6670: 22.8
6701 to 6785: 21.9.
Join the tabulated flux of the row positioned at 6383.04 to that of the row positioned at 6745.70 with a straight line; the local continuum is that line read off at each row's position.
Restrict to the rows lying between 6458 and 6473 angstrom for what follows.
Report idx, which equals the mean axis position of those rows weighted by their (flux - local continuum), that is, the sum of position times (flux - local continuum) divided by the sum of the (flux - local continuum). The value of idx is 6469.4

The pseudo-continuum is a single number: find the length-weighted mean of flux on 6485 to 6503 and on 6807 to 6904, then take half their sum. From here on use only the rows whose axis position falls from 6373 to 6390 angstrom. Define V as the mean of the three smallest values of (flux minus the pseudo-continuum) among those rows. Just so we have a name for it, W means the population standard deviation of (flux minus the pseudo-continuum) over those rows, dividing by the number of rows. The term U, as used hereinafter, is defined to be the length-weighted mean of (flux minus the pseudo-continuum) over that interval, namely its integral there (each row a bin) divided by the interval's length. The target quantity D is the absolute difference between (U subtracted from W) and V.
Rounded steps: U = 0.7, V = 0.0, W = 0.83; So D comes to 0.0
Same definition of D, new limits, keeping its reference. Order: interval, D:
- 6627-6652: 0.6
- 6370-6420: 1.2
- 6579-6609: 0.0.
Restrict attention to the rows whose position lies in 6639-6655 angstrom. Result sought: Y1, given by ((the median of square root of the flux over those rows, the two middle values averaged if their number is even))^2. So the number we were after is 22.9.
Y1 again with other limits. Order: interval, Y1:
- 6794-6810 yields 21.2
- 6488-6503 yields 21.6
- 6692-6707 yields 22.6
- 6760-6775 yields 21.9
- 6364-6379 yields 21.9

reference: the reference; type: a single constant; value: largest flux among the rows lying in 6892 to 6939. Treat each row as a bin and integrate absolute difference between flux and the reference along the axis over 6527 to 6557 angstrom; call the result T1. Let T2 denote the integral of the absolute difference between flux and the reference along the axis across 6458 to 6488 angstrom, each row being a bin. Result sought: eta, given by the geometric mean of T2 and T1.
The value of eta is 72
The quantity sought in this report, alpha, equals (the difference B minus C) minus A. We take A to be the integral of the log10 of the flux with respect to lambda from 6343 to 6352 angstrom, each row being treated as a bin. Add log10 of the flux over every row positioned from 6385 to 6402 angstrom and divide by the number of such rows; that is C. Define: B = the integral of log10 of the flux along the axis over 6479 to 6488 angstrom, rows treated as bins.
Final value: -1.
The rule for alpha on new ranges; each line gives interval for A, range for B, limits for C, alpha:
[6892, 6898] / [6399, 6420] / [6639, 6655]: 19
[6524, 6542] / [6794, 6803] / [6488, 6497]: -14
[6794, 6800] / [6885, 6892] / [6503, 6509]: 0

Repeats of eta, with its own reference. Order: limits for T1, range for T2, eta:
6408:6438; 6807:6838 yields 81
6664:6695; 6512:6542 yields 74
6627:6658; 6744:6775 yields 88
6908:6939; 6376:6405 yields 70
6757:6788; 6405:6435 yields 92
